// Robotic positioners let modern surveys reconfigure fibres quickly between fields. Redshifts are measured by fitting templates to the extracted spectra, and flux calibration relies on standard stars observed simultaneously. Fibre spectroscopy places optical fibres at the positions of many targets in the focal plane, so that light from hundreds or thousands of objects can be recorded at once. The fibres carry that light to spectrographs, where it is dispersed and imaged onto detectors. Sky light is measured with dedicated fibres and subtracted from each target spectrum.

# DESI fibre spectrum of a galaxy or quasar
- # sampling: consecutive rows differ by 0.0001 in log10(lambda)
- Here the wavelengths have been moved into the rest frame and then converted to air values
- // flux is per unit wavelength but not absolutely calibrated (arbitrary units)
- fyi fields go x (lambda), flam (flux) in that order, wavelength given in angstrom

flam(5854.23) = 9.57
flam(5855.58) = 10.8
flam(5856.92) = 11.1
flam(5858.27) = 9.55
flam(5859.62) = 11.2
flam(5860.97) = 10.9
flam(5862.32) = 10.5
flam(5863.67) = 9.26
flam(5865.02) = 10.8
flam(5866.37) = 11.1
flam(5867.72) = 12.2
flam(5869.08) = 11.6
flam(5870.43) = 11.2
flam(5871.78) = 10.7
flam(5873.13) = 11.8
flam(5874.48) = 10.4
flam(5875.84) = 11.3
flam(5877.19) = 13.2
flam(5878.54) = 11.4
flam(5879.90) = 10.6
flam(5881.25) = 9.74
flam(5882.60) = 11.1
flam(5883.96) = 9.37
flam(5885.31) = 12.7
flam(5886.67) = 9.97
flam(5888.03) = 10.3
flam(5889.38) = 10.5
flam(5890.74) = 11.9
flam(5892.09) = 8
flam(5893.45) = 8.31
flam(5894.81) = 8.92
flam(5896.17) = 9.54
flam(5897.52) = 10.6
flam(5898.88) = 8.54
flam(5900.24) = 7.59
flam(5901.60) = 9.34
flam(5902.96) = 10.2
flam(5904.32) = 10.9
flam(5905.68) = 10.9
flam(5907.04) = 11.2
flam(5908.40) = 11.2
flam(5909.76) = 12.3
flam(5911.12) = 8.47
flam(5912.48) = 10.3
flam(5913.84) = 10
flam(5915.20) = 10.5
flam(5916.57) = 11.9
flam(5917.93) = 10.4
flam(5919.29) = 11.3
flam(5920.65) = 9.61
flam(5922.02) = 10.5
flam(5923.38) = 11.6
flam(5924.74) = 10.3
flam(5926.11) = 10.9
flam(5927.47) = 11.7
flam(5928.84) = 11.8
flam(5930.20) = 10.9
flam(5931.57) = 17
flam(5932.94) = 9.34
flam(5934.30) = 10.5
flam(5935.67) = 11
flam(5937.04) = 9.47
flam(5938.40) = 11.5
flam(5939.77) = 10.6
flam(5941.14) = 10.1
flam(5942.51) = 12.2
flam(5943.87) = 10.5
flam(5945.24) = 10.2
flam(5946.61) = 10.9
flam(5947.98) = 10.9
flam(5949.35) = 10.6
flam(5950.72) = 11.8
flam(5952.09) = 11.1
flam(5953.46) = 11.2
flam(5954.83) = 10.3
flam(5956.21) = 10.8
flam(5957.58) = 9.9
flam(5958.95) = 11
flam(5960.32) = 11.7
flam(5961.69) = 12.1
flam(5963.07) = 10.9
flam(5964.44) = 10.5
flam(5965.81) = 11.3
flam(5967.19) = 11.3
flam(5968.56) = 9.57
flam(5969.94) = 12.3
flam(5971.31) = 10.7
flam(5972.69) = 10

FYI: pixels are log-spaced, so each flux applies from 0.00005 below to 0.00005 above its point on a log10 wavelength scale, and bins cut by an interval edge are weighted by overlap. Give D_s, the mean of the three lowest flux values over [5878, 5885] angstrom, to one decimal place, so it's 9.9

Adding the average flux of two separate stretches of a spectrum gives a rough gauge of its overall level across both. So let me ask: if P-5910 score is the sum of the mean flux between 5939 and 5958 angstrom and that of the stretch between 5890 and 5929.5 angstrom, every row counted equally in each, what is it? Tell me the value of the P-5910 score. 21.1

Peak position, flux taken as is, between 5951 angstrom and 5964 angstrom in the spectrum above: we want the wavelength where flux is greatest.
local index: 5961.69 angstrom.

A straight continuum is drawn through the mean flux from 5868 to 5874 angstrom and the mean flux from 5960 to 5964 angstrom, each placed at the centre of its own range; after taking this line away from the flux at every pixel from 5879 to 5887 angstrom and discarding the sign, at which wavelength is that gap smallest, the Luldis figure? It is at 5882.60 angstrom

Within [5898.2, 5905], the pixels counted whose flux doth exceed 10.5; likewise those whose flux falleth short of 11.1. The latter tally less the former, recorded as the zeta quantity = 4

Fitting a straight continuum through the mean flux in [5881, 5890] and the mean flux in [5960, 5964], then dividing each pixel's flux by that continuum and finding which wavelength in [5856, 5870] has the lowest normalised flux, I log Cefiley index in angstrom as 5863.67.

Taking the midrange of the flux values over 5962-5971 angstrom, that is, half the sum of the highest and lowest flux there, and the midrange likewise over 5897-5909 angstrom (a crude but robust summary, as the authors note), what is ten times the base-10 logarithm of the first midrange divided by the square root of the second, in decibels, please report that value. 5.5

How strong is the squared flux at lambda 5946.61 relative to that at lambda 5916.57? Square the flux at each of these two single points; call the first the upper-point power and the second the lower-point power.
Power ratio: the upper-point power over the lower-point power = 0.8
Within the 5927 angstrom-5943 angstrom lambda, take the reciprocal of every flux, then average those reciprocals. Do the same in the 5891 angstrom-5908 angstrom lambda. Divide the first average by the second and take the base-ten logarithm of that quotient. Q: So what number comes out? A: -0.07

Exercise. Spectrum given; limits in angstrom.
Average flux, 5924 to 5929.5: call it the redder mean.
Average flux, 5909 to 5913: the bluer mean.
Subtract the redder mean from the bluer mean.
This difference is -0.8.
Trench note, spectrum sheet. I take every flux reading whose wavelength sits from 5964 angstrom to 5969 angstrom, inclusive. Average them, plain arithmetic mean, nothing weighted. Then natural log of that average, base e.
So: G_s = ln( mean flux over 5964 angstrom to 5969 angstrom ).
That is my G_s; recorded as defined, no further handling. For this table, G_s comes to 2.37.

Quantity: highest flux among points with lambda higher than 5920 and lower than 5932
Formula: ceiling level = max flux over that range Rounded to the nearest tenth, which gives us 17.0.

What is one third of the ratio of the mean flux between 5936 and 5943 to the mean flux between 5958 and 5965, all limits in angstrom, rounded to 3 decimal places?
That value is 0.320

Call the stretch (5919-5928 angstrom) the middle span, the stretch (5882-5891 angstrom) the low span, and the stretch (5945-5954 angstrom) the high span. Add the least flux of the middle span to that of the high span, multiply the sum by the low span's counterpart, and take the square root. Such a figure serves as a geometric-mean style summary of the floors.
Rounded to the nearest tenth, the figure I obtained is 13.6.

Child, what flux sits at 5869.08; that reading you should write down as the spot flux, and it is 11.6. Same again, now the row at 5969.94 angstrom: 12.3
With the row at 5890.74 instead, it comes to 11.9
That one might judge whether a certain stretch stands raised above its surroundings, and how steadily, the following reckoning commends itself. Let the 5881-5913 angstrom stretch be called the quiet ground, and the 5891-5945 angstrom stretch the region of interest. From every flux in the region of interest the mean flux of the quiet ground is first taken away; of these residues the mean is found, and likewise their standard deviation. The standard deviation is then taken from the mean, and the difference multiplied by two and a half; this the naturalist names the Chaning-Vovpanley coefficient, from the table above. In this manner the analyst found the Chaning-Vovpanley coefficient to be -2.8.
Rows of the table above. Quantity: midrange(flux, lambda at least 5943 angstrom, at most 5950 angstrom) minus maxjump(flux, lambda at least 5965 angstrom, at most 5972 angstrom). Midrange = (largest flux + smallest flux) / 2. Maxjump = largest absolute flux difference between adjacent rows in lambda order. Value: 7.8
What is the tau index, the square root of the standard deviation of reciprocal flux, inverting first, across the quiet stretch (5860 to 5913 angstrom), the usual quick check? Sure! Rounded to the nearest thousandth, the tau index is 0.113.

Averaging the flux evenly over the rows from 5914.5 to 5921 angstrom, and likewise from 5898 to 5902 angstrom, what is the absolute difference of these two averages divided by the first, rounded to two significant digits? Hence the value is 0.21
